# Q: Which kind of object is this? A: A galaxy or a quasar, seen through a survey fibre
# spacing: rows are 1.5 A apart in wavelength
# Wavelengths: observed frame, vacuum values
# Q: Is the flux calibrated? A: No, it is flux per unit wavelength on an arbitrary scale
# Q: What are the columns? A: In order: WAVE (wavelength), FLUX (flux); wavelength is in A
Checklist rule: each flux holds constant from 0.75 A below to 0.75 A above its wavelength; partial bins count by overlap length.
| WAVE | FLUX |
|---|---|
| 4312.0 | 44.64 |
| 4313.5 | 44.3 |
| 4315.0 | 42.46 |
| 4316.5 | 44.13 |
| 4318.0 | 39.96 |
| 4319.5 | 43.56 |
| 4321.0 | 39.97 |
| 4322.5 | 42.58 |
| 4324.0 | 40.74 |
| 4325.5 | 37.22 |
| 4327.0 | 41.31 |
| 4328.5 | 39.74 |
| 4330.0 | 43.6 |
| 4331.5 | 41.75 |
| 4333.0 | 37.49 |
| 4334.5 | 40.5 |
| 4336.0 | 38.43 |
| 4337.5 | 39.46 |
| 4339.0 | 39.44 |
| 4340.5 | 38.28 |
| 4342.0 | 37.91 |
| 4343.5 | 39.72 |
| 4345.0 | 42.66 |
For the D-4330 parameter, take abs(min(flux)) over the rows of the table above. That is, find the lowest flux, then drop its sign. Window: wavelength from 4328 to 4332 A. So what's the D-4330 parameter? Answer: 39.7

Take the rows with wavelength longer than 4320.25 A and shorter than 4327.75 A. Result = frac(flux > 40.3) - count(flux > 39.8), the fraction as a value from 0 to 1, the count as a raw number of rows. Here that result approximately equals -3.4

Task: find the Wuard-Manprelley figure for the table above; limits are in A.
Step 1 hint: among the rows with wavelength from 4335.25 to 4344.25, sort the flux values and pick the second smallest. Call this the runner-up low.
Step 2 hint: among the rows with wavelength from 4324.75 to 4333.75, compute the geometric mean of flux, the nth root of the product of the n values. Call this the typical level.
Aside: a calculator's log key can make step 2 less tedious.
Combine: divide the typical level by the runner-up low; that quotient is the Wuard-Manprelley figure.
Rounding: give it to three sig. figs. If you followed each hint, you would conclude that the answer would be 1.05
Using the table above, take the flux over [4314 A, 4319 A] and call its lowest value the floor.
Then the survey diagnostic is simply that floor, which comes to 39.96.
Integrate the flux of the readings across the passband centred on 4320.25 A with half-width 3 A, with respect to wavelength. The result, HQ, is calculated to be 249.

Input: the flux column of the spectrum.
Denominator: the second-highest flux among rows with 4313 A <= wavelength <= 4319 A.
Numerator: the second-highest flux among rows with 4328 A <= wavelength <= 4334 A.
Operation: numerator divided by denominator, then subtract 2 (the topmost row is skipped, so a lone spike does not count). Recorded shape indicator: -1.05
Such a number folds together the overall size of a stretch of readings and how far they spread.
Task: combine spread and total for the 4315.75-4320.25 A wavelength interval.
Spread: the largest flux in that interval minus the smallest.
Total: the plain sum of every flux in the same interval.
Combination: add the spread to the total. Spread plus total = 132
